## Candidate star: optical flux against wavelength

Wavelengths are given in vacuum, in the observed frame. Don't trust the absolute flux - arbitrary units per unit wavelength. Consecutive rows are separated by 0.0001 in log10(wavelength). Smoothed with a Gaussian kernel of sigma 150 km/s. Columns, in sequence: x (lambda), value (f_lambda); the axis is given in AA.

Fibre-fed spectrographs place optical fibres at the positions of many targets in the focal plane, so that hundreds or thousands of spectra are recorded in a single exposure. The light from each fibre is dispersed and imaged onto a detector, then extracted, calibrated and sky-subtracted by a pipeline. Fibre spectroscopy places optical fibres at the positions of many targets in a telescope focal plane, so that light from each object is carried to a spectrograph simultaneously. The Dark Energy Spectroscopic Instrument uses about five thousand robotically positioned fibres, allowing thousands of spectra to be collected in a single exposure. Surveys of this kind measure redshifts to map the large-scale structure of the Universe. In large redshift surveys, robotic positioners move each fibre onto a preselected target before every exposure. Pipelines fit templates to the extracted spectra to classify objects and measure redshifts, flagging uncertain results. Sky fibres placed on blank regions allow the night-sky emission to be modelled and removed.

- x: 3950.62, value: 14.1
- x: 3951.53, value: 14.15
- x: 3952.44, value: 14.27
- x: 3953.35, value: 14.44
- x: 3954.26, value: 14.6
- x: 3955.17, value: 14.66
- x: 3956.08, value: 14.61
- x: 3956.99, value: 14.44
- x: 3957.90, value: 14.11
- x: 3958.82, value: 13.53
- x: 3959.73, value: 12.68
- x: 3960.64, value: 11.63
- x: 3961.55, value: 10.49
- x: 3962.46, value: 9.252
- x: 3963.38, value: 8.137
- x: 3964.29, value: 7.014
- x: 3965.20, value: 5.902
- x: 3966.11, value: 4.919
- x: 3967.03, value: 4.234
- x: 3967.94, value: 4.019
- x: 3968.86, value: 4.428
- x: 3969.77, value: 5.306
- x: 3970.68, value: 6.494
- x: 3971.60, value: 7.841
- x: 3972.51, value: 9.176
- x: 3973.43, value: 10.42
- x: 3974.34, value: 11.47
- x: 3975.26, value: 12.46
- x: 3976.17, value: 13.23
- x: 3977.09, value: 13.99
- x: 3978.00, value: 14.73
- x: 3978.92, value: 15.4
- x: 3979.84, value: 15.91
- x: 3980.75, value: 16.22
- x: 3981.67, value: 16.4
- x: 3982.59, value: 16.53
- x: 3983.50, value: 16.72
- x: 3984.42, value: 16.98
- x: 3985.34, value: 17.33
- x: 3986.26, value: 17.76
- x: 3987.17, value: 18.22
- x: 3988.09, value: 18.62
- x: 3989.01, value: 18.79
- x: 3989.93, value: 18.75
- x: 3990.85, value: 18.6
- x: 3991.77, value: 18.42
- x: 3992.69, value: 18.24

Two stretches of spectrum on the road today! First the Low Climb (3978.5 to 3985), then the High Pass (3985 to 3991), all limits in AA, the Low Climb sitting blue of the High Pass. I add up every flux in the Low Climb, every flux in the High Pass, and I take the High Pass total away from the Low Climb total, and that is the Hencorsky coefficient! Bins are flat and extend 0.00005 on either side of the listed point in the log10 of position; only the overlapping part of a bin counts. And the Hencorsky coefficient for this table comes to -14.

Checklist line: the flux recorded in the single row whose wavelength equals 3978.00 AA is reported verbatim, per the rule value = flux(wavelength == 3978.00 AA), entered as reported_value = 14.73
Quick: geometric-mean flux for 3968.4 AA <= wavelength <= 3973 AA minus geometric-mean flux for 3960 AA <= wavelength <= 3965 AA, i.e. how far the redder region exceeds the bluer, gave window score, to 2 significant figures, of -2.7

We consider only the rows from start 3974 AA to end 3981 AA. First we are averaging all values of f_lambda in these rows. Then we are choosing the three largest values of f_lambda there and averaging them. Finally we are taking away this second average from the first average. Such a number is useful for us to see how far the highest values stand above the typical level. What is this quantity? -1.7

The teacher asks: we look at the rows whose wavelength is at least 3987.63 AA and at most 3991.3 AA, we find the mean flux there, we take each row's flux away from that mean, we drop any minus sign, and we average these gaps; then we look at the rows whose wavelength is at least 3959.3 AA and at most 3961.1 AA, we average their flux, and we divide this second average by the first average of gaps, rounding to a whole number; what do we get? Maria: 152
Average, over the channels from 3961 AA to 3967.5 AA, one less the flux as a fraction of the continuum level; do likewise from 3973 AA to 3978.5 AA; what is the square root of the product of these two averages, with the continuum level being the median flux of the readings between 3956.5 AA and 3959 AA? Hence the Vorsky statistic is 0.22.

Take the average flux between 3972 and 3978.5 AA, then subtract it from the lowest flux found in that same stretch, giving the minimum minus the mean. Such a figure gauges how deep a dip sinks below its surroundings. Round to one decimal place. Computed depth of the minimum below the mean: -3.0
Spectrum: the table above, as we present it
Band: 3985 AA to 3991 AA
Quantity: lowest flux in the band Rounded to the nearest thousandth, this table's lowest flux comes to 17.330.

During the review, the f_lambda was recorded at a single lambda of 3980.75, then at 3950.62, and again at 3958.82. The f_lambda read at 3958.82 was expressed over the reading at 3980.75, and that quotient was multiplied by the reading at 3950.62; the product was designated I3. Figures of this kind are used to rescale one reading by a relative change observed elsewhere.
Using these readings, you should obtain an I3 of 12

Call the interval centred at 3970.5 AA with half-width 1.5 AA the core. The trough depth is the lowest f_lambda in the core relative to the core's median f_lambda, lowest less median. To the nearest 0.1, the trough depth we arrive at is -1.2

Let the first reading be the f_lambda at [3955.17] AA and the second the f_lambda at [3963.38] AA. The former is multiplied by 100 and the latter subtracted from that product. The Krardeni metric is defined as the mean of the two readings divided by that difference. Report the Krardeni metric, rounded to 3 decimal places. 0.008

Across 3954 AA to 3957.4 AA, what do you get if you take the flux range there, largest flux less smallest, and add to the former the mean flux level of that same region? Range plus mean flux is 15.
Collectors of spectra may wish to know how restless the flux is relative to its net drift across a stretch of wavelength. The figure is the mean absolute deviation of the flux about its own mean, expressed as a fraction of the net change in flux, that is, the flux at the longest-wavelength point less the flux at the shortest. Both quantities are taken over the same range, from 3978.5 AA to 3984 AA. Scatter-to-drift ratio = 0.27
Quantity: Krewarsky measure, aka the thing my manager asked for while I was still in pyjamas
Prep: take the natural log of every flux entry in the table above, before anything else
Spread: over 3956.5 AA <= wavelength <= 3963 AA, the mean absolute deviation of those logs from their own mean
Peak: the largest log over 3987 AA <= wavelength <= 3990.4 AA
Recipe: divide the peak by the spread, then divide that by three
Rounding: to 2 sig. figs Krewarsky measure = 7.3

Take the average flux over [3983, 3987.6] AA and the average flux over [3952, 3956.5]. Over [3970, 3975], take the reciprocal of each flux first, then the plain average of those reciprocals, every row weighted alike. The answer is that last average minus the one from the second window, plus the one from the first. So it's 3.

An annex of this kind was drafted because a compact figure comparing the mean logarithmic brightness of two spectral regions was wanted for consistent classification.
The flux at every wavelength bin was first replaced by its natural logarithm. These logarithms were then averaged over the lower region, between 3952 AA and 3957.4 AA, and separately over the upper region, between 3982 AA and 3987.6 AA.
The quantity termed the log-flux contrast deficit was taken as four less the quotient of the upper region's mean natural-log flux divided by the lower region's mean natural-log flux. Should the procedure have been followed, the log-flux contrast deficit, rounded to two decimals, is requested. 2.94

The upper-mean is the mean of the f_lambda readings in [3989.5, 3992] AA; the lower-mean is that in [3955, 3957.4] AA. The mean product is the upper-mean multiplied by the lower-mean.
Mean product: 271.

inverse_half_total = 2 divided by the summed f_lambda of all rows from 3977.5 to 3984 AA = 0.018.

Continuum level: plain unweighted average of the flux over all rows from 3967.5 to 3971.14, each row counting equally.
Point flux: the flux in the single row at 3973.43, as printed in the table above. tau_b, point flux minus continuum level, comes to 5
